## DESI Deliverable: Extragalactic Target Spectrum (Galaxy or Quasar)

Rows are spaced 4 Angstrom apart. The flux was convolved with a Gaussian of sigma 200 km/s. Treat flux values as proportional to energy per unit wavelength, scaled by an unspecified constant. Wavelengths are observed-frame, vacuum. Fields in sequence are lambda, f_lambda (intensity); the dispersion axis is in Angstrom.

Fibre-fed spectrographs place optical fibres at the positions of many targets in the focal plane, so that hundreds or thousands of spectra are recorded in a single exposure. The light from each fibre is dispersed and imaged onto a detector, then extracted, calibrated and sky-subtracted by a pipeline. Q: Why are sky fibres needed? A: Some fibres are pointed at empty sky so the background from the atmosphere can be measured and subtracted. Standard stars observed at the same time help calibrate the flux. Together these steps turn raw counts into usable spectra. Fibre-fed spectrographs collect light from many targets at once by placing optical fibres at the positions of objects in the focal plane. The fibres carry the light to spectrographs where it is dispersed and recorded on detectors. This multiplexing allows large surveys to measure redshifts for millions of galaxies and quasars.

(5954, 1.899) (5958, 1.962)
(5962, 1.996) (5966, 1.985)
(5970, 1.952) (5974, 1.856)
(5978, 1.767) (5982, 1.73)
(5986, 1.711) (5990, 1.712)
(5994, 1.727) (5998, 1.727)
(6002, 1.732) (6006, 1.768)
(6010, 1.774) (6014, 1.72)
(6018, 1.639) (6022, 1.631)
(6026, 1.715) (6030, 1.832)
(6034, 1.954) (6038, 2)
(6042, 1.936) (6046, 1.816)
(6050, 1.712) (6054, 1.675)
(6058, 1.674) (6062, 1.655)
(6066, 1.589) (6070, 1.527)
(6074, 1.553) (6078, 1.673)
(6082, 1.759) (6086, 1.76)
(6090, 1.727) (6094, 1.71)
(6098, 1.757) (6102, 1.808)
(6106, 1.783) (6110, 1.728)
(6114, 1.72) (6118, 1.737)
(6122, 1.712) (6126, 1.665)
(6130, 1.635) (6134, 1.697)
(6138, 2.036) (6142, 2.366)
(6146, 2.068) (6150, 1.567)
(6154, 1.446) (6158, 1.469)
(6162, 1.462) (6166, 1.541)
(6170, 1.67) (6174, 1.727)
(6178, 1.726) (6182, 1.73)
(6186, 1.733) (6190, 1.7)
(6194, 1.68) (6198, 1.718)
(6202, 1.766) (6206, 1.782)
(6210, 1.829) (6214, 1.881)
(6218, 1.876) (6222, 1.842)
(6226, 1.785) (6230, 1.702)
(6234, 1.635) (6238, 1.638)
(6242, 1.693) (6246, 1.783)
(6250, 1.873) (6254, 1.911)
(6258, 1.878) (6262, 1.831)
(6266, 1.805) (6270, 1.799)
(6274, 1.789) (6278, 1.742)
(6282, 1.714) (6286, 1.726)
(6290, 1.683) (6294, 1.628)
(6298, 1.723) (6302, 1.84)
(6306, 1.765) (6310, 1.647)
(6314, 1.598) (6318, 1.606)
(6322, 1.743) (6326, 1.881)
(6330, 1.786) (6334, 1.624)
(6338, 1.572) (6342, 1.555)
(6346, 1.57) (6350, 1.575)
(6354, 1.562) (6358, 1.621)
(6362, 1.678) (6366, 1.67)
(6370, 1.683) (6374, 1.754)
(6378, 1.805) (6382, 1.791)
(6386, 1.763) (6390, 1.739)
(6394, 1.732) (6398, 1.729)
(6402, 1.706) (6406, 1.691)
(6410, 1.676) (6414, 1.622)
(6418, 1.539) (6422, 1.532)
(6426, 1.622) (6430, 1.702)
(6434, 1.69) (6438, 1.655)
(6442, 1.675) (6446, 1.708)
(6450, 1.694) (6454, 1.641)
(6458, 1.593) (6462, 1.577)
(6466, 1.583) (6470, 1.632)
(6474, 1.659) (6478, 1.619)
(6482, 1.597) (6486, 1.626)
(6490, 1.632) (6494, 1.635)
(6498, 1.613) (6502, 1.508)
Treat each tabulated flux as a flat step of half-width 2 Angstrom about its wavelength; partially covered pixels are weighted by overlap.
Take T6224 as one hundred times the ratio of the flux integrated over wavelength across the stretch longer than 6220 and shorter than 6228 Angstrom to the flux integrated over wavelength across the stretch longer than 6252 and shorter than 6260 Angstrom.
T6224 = 96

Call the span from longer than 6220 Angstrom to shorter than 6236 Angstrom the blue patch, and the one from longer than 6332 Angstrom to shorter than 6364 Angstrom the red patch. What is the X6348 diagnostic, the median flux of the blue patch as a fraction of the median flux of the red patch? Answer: 1.11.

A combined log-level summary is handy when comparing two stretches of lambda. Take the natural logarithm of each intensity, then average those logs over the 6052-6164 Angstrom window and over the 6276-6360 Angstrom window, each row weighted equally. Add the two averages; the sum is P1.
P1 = 1.047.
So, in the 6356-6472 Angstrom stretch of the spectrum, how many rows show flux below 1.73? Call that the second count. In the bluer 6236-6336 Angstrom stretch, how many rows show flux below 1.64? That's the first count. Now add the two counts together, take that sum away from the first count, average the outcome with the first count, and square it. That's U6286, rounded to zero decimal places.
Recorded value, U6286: 81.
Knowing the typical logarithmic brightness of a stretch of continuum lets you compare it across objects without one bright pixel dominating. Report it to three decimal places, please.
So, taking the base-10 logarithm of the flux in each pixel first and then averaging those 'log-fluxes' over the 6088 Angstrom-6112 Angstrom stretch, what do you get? 0.243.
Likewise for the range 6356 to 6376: 0.225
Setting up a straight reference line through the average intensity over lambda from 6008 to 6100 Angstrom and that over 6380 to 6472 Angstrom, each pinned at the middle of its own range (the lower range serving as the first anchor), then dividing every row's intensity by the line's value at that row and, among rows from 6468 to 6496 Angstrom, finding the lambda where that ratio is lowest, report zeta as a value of 6482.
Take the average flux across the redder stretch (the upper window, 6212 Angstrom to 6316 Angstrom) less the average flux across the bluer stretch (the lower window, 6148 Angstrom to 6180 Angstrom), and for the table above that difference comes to 0.19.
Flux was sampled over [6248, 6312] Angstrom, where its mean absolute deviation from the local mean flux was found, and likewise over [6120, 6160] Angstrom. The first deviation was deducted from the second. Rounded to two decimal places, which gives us 0.17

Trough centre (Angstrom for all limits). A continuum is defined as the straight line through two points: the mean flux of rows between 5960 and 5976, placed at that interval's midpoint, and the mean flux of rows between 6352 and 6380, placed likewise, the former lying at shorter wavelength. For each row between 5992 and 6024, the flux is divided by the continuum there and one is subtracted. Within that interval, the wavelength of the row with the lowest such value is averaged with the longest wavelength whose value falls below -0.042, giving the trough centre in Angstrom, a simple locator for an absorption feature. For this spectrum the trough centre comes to 6022 Angstrom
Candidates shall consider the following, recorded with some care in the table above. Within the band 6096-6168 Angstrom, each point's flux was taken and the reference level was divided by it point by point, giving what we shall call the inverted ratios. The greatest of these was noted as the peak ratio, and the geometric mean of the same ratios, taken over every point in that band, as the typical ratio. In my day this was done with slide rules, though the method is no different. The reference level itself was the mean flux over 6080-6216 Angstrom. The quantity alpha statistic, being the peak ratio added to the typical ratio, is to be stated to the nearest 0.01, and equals 2.21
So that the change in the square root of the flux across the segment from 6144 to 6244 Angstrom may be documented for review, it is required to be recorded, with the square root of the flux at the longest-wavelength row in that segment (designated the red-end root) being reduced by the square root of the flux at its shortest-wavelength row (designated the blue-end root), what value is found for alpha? -0.14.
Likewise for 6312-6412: 0.03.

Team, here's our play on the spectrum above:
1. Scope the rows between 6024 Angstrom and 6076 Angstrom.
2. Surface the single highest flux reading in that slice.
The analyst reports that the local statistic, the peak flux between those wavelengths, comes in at 2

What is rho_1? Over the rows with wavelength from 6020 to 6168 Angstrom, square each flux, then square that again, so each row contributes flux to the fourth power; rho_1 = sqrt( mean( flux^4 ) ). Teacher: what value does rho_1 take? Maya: 3.11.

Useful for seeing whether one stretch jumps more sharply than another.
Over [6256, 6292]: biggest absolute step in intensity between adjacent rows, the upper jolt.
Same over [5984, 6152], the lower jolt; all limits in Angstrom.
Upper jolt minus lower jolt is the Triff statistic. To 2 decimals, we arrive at -0.45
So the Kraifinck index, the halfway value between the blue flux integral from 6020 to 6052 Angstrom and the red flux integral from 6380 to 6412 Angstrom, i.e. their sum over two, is 56.8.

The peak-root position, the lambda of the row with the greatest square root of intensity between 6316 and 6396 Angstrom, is 6326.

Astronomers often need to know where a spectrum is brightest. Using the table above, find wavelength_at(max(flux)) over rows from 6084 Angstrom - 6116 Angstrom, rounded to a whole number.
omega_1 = 6102 Angstrom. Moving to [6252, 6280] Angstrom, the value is 6254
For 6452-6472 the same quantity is 6454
